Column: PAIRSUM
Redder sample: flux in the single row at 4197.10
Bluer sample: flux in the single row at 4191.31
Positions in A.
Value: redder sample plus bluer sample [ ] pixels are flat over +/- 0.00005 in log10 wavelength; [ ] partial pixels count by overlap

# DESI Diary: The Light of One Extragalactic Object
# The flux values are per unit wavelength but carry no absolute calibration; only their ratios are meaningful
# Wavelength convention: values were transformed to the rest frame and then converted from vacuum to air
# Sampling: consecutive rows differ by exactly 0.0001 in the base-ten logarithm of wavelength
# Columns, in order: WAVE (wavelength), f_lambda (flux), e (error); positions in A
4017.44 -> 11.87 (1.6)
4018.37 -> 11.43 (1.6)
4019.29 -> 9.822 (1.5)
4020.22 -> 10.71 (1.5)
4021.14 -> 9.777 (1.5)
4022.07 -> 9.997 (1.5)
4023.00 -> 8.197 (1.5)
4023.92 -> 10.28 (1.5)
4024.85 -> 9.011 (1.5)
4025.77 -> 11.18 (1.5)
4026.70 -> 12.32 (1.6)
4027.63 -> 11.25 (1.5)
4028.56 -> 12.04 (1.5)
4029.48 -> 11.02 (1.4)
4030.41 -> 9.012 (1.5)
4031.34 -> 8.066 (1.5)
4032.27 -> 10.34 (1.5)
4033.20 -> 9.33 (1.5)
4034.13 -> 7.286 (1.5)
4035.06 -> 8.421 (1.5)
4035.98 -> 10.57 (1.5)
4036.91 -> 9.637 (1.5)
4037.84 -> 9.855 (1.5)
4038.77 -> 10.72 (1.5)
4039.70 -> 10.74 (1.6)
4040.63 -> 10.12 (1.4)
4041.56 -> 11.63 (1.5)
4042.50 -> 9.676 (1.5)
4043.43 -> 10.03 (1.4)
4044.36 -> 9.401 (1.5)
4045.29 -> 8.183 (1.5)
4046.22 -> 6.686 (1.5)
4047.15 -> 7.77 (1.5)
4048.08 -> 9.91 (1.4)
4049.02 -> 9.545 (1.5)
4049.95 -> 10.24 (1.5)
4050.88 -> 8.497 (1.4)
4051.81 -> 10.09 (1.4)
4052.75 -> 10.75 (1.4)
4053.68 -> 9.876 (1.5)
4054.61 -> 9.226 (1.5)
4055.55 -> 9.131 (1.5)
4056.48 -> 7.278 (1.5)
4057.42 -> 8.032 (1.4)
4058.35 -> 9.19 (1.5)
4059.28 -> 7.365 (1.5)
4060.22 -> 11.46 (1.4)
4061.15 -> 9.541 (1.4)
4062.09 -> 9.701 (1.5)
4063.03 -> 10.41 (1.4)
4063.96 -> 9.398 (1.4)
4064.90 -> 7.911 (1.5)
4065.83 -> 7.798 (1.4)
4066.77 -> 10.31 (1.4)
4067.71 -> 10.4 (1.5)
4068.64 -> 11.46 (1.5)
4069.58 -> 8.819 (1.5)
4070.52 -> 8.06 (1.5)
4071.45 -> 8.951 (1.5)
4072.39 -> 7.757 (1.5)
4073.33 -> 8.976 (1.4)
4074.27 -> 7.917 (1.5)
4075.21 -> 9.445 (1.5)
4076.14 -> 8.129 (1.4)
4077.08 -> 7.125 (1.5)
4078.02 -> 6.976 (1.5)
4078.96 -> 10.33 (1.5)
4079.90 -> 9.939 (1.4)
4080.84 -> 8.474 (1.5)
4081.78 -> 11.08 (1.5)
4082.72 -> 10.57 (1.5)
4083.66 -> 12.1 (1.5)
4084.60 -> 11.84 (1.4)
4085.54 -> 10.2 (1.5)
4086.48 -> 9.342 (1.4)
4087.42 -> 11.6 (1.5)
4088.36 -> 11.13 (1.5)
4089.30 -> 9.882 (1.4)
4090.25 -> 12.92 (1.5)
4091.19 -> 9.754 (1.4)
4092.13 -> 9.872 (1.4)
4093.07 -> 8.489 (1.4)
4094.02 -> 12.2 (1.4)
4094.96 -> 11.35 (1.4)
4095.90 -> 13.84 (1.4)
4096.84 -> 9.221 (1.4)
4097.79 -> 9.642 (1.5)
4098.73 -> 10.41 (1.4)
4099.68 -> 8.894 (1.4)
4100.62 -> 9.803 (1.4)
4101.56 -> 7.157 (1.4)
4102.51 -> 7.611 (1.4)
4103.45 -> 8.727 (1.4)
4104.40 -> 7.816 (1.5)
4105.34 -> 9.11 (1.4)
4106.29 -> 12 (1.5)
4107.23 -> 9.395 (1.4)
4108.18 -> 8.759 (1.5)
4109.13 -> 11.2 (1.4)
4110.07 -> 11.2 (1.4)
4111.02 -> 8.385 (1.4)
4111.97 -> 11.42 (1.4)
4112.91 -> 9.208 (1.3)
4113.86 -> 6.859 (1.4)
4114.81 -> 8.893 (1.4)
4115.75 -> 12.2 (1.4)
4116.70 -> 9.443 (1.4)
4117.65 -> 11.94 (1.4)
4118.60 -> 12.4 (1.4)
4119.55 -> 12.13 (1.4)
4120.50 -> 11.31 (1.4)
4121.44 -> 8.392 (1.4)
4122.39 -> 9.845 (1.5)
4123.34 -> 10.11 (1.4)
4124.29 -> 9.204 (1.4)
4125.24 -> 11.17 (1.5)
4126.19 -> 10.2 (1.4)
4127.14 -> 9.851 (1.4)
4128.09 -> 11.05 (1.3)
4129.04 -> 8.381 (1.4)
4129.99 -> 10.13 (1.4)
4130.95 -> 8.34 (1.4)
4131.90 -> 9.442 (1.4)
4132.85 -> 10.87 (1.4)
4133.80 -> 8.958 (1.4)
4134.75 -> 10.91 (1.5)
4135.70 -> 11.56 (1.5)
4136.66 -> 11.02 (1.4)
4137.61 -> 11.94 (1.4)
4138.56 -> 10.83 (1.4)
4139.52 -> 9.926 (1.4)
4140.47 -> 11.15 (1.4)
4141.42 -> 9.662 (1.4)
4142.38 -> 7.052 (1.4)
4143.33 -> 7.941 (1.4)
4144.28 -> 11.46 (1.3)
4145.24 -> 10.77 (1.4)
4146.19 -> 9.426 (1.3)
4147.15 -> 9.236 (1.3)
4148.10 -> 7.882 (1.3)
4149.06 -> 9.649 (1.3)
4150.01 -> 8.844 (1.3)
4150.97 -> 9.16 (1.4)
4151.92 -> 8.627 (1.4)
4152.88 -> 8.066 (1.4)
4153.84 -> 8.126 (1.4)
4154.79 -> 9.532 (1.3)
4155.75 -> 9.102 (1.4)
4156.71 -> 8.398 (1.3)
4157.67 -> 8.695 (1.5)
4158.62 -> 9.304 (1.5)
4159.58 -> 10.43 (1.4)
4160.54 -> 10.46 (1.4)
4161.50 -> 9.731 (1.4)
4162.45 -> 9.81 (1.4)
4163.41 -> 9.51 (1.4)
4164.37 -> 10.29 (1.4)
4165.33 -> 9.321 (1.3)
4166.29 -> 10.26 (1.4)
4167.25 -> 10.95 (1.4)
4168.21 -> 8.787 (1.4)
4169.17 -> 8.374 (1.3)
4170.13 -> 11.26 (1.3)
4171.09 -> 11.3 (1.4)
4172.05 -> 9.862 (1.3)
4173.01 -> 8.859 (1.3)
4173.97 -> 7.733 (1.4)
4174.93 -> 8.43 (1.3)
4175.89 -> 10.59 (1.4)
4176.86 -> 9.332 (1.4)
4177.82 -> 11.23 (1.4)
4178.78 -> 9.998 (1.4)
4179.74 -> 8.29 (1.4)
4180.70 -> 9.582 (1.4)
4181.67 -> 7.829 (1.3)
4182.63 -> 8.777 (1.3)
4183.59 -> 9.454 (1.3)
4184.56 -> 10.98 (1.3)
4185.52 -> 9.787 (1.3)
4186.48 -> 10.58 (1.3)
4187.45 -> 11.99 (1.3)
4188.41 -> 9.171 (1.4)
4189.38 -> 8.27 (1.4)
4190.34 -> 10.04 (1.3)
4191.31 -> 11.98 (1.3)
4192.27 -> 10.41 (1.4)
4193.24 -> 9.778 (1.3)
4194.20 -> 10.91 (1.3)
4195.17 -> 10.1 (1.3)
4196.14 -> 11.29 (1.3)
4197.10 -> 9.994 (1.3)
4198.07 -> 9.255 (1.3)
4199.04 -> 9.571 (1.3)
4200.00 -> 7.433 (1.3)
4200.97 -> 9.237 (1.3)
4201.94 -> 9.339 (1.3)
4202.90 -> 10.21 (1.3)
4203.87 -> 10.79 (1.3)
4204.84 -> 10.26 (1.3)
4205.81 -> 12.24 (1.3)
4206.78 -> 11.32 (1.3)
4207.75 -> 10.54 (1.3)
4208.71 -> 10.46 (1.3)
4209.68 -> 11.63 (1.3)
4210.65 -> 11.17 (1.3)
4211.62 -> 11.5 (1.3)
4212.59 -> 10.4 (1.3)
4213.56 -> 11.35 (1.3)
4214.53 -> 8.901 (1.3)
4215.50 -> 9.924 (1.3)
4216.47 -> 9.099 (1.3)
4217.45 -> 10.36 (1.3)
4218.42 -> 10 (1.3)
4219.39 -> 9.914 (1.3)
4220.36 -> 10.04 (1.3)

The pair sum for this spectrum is 22.0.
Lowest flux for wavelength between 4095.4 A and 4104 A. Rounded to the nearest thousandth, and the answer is 7.157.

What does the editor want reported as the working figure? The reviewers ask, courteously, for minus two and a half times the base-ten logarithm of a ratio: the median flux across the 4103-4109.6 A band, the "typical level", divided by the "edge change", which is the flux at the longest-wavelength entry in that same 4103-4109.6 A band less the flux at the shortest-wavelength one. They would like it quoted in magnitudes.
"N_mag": -1.4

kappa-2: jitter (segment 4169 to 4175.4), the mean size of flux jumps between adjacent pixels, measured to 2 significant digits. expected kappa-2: 1.2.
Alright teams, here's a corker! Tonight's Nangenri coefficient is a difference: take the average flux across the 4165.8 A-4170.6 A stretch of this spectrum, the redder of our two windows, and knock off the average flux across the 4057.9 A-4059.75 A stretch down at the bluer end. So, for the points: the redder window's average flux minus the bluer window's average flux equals 1.6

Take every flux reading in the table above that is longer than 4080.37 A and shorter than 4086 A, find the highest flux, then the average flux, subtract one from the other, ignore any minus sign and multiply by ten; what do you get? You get 14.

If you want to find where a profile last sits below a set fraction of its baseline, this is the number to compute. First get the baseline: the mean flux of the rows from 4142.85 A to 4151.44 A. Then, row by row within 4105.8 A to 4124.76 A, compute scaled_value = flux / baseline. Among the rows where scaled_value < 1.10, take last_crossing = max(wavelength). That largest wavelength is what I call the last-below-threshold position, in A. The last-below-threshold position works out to 4124.29 A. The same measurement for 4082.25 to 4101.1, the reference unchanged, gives 4100.62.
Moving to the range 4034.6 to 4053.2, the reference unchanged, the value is 4051.81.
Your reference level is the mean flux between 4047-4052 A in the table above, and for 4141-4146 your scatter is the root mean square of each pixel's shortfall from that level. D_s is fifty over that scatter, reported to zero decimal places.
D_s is 30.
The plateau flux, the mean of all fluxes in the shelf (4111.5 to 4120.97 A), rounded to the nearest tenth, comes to 10.6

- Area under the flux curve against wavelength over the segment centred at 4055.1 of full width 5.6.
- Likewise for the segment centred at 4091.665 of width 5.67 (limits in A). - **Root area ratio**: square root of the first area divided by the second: 0.92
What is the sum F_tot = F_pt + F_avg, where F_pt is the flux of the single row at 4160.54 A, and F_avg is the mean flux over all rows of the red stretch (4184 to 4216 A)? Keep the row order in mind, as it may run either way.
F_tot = 20.79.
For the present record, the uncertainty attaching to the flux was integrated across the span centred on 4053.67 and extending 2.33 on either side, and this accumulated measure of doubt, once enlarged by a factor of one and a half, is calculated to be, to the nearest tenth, 10.2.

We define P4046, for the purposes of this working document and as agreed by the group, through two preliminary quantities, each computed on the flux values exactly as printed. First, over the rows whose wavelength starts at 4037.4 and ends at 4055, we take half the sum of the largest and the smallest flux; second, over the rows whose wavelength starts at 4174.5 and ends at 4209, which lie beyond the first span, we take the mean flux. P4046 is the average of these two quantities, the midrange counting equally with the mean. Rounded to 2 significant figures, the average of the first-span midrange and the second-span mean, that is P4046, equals 9.6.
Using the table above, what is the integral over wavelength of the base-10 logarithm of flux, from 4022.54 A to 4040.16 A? 17.5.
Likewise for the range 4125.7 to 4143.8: 18.0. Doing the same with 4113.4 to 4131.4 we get 18.0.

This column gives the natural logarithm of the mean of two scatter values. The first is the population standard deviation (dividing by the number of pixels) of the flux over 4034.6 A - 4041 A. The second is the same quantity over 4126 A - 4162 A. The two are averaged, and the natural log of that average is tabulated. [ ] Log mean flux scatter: -0.03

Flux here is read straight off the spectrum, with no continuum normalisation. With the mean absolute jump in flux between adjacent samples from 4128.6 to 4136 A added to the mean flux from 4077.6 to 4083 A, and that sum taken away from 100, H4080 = 88.9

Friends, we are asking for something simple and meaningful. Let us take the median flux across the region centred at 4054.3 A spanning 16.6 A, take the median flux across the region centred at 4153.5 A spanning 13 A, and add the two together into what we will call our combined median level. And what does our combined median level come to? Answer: 18.36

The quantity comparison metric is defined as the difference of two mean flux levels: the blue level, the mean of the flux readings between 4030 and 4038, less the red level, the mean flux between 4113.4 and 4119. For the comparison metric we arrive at -1.1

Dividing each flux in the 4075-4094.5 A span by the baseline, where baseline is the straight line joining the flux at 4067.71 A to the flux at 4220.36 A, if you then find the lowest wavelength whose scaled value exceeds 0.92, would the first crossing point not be 4078.96 A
